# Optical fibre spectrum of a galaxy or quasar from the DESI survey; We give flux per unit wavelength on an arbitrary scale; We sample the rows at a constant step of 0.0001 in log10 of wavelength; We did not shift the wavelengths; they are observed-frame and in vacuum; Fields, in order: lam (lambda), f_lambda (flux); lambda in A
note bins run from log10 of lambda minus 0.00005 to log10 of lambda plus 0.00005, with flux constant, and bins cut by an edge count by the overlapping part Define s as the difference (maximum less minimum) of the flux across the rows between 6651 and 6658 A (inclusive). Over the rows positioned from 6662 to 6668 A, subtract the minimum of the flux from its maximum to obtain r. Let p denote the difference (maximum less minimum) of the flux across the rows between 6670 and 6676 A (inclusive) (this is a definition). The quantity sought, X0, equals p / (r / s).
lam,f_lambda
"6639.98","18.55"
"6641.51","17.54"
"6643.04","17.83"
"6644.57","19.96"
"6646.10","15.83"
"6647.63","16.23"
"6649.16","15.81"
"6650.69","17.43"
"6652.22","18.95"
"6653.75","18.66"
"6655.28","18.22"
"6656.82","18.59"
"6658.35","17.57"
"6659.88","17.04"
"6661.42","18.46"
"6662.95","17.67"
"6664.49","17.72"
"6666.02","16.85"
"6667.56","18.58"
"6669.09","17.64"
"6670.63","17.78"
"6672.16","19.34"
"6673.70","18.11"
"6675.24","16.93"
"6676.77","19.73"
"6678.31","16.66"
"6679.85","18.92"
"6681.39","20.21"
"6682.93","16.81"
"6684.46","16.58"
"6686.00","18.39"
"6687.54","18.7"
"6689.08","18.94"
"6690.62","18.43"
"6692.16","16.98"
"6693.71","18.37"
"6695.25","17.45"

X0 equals 1.0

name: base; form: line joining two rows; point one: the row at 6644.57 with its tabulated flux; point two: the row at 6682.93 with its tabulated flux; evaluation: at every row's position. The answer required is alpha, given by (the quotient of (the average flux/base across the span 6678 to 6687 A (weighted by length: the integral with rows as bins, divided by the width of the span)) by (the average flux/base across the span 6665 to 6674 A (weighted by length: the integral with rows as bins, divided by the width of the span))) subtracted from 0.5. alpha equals -0.56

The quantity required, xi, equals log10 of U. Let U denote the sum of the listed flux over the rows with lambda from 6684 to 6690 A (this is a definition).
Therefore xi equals 1.86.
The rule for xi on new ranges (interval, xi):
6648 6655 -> 1.85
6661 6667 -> 1.85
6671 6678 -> 1.87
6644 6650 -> 1.83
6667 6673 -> 1.87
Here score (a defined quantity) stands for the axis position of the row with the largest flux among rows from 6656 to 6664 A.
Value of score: 6656.82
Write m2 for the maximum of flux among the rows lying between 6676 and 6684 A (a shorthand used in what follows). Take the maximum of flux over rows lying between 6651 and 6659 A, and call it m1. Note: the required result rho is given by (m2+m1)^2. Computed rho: 1534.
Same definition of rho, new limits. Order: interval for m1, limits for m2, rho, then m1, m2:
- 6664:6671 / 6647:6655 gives 1409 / 18.58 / 18.95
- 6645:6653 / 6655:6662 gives 1409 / 18.95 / 18.59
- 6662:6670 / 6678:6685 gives 1505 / 18.58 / 20.21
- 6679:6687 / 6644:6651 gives 1614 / 20.21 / 19.96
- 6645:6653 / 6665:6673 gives 1466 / 18.95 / 19.34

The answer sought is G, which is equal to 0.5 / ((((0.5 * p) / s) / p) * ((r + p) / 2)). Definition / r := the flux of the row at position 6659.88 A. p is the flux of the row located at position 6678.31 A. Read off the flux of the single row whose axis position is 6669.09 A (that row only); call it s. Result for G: 1.047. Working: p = 16.66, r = 17.04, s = 17.64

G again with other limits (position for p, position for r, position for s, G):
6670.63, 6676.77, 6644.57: 1.064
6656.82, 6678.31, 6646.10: 0.898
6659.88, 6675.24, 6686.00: 1.083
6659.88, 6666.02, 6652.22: 1.118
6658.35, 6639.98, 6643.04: 0.987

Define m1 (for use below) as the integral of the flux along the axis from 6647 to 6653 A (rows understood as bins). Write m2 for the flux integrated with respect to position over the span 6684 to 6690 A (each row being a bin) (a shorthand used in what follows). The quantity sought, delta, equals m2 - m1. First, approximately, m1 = 103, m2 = 109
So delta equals 7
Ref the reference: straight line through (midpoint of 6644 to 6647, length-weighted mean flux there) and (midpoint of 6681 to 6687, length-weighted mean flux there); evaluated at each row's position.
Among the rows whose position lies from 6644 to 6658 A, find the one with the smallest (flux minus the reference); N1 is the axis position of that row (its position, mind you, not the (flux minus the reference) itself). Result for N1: 6649.16 A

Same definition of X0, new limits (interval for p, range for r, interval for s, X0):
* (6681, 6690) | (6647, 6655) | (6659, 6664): 1.6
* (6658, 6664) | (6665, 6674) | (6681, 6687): 2.1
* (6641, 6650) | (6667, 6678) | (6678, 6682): 5.3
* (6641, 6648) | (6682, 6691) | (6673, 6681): 5.4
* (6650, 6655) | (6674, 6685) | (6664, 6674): 1.0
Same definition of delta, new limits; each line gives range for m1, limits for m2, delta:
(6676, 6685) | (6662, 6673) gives 34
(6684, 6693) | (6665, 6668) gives -109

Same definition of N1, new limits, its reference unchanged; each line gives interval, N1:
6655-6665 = 6659.88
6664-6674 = 6666.02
